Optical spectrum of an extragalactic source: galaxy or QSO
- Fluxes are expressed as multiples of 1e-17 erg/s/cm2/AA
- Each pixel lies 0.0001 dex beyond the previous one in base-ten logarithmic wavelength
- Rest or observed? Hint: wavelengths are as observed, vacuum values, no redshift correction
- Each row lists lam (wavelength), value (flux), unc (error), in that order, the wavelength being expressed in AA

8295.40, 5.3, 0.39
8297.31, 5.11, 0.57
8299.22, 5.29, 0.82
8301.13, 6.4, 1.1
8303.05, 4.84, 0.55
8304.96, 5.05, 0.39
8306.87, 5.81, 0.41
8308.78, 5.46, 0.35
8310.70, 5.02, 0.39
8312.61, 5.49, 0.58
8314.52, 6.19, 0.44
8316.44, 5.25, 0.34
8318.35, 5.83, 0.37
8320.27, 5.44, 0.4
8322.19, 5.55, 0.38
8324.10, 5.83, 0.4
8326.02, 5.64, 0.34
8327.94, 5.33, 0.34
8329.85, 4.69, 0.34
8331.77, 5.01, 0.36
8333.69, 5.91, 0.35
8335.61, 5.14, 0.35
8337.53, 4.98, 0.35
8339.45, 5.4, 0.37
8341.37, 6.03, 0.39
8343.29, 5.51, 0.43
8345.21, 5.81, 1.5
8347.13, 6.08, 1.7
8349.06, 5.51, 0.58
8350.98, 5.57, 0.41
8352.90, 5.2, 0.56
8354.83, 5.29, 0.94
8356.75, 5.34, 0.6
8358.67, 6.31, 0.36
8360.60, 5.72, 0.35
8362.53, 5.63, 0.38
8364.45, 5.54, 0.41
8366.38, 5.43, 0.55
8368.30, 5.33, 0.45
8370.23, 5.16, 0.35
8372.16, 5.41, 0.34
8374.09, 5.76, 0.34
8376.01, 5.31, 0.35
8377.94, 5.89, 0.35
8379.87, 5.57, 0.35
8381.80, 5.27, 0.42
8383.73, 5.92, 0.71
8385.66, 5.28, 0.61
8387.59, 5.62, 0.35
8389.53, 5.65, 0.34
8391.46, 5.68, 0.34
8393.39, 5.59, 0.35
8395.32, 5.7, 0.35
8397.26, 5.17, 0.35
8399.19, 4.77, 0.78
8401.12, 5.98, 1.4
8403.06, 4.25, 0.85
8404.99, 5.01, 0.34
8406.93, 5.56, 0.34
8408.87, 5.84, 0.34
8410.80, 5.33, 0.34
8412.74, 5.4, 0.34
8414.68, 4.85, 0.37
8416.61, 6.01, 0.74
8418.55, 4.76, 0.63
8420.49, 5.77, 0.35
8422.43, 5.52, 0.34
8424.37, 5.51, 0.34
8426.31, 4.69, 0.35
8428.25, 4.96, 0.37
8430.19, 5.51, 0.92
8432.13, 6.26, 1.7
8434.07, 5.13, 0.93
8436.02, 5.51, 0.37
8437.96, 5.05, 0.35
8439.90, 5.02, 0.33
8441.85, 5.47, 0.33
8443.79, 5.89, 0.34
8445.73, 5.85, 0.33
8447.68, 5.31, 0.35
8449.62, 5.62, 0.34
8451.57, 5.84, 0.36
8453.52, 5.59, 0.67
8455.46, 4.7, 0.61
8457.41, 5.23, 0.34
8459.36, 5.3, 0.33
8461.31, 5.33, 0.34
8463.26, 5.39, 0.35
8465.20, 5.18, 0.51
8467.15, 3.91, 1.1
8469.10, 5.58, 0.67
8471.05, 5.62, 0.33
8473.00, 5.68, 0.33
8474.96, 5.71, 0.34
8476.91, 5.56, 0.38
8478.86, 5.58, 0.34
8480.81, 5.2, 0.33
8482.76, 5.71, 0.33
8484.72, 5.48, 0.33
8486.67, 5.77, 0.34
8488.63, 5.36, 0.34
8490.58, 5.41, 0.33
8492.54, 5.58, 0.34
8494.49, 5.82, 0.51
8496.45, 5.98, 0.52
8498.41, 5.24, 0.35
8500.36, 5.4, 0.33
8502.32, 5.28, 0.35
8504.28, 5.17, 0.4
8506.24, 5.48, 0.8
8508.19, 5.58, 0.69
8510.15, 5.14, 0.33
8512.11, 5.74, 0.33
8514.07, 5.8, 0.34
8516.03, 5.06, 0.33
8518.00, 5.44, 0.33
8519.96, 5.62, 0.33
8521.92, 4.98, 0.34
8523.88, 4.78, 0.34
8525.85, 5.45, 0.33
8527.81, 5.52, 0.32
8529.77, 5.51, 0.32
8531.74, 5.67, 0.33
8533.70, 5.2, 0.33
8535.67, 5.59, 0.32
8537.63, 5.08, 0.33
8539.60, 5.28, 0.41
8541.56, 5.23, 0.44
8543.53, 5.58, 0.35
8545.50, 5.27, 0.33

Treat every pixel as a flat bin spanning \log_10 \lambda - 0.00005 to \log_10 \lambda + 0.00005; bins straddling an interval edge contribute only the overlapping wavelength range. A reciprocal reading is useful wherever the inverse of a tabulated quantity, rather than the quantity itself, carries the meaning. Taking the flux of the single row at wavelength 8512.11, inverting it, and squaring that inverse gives 0.030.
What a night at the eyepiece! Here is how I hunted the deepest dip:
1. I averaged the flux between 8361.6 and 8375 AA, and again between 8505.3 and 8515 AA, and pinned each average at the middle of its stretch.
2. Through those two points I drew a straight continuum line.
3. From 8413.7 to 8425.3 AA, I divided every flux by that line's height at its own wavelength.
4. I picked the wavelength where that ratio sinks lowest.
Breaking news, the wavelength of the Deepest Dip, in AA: 8418.55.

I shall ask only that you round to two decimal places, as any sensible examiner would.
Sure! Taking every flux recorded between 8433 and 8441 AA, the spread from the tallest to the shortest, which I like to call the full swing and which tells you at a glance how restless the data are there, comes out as 0.49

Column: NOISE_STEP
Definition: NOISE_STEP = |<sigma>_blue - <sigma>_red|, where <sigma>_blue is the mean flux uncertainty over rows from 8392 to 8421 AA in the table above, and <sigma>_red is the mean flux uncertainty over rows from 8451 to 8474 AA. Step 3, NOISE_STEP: 0.03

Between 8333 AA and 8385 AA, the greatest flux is 6.31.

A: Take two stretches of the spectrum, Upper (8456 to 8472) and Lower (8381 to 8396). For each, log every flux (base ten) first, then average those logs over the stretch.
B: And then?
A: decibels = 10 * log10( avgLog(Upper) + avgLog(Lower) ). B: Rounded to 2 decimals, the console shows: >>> 1.64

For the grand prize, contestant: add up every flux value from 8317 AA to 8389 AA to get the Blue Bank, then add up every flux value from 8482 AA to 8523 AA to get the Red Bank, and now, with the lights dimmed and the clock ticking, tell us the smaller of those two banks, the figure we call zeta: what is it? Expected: 115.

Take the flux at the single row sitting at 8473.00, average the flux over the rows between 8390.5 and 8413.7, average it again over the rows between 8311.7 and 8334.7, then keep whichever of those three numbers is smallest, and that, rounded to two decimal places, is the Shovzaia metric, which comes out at 5.36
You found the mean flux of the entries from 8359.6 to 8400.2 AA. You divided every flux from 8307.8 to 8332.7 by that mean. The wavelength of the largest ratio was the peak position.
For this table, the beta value 8314.52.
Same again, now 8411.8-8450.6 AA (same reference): 8432.13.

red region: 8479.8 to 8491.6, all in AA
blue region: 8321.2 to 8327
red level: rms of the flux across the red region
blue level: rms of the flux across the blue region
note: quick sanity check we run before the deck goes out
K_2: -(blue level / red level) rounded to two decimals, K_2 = -1.03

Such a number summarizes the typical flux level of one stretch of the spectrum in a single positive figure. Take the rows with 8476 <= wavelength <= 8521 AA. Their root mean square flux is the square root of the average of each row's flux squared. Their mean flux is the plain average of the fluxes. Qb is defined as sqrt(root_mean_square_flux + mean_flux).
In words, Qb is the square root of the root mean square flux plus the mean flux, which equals 3.32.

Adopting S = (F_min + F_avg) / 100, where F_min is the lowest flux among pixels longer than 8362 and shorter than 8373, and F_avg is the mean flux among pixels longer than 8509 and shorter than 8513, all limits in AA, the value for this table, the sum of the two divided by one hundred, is 0.106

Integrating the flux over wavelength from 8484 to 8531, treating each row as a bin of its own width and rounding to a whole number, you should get 256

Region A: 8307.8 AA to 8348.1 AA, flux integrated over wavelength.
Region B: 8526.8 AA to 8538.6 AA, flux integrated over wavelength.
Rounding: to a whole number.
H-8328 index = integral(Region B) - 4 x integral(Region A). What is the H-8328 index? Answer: -823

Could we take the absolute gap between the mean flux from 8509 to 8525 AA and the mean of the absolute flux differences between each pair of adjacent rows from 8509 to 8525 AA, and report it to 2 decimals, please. 4.92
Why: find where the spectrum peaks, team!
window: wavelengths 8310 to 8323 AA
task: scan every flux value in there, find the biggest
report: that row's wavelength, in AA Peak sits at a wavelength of 8314.52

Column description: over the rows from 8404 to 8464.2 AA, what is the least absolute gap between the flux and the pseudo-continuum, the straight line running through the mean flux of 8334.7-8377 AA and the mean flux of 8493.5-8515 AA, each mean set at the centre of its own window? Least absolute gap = 0.00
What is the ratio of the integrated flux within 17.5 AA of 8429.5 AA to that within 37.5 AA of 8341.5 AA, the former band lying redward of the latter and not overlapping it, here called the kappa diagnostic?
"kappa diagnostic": 0.46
